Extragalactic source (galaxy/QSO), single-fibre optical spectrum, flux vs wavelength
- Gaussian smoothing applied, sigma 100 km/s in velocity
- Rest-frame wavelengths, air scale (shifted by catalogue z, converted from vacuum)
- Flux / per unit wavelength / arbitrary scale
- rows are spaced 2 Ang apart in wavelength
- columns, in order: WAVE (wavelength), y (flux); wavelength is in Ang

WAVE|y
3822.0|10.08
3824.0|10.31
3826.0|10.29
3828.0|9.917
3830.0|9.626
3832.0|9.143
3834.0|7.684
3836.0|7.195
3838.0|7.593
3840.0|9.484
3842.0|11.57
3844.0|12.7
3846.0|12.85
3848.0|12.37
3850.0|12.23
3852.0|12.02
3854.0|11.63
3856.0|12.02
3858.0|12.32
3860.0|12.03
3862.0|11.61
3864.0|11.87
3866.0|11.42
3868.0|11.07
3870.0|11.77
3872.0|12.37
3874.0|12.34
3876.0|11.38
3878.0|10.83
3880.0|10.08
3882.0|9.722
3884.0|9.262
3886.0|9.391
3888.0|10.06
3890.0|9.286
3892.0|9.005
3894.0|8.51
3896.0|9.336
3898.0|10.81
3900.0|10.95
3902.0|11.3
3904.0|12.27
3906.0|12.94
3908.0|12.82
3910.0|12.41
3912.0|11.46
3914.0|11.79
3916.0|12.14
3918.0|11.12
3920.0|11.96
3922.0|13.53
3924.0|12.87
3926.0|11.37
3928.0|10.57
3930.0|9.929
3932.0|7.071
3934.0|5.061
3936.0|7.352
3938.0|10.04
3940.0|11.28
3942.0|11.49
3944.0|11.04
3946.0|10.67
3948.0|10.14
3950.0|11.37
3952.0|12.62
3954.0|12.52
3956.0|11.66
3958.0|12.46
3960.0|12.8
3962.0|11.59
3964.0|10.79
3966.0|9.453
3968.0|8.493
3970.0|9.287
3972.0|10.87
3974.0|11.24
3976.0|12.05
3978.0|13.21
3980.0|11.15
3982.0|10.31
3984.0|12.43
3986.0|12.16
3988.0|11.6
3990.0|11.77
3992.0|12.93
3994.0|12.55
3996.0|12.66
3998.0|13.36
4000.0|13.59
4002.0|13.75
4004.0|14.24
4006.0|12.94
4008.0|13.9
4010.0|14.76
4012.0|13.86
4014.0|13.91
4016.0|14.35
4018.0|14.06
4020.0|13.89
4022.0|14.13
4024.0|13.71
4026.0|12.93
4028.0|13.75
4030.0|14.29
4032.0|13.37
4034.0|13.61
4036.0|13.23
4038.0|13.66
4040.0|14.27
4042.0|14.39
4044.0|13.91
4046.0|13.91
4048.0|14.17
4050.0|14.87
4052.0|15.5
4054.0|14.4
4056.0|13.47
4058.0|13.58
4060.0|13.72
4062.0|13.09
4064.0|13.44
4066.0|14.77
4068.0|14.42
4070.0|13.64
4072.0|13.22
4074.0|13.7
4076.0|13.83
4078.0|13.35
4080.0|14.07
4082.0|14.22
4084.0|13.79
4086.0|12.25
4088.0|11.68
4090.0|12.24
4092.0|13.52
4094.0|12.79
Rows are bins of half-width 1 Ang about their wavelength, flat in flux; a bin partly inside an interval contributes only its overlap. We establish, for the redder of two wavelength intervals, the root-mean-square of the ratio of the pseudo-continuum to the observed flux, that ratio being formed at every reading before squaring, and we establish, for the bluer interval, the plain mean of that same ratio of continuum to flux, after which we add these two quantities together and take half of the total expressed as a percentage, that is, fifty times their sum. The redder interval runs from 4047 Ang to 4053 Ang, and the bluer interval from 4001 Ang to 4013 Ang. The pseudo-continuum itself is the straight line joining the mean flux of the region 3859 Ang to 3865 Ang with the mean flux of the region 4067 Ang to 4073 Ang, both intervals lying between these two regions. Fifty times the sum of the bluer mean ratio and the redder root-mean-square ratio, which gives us 93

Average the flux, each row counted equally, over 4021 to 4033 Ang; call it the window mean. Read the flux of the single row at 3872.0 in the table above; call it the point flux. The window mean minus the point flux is 1.3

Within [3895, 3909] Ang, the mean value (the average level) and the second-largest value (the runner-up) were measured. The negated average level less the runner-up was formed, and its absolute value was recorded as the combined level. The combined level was 24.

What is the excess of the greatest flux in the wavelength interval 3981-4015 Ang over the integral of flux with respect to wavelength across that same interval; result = -427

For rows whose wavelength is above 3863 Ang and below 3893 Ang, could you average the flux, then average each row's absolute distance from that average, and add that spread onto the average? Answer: 11.7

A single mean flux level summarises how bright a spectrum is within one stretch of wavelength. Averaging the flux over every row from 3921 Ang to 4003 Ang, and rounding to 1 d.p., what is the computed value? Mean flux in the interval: 11.2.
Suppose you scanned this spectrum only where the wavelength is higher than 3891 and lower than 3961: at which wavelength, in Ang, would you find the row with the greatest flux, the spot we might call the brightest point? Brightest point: 3922.0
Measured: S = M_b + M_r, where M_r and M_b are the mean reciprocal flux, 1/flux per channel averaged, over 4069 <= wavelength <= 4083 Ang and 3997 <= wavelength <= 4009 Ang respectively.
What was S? 0.146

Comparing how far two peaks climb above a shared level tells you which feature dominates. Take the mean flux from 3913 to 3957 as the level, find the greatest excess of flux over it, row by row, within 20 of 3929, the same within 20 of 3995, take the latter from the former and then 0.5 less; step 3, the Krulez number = -1.7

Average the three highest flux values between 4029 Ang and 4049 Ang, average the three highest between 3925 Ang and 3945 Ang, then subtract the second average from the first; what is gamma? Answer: 2.9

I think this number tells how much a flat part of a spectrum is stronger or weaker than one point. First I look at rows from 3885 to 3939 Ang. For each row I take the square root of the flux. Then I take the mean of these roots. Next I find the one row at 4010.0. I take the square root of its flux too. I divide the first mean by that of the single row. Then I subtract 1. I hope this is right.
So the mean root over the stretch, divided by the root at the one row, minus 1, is -0.16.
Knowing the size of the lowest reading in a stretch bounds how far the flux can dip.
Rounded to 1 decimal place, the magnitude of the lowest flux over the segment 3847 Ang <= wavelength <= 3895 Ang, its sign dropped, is 8.5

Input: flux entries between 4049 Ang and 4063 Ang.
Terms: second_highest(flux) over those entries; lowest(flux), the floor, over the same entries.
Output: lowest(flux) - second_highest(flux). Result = -1.8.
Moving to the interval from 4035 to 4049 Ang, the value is -1.0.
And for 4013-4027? -1.2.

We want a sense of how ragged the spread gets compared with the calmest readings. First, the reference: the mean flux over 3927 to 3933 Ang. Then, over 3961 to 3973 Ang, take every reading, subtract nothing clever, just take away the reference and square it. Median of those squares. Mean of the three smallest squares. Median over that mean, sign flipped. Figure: -8.1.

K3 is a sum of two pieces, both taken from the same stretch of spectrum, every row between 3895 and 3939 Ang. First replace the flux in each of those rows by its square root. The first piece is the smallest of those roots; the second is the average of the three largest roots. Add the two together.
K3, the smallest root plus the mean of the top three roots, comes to 5.87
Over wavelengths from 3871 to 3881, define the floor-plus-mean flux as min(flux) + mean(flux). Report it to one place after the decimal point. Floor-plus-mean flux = 21.5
